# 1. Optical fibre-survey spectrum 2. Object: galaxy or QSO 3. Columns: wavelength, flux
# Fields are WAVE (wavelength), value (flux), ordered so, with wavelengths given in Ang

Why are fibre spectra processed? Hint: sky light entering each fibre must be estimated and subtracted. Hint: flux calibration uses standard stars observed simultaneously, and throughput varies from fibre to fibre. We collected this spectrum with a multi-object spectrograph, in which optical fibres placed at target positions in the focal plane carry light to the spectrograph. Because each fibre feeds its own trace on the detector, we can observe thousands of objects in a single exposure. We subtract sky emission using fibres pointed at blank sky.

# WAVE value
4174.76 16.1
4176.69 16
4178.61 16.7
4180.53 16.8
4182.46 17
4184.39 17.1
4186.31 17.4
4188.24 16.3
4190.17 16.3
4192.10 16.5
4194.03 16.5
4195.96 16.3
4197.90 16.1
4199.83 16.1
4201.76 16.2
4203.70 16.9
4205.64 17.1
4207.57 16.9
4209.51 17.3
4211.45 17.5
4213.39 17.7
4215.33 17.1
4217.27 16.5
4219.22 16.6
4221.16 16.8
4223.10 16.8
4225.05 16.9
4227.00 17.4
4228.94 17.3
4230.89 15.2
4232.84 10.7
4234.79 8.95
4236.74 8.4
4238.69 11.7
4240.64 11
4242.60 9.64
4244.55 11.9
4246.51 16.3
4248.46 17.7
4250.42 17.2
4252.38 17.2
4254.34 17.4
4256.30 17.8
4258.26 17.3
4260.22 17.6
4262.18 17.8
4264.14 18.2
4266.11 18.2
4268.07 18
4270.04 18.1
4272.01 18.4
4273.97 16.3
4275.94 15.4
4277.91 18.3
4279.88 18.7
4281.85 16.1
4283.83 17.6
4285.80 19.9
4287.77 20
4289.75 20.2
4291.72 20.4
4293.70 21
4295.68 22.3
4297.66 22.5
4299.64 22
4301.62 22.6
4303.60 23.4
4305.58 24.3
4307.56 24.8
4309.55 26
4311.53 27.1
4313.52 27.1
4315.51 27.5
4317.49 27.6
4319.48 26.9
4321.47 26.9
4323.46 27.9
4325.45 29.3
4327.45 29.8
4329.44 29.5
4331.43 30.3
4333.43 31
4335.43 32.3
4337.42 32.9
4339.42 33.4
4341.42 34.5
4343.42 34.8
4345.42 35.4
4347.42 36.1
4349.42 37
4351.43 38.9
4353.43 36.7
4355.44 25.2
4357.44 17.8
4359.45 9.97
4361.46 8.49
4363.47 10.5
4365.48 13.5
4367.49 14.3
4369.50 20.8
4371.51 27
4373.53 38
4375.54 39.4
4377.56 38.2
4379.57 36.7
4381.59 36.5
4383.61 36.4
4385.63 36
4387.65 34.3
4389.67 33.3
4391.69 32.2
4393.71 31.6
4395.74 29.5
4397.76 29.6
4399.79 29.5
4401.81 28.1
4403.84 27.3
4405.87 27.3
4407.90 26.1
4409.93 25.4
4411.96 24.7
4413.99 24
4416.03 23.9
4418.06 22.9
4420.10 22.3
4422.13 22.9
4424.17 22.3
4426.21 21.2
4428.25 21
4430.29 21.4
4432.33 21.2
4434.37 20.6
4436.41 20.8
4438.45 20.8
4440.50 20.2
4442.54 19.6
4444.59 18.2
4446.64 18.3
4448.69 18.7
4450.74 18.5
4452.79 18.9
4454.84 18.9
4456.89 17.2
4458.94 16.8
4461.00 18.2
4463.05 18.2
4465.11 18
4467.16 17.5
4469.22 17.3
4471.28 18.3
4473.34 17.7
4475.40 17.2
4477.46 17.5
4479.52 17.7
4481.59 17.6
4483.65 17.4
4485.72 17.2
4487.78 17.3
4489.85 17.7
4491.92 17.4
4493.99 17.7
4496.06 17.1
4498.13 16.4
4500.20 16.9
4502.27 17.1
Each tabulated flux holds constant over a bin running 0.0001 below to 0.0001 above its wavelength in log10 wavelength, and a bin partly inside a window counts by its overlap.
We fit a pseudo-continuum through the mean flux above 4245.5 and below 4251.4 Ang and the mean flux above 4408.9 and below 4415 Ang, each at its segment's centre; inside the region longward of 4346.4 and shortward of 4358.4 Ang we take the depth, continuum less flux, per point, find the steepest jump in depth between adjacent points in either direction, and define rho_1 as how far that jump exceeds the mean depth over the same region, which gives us 22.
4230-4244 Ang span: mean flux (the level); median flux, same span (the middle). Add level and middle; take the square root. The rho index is 4.6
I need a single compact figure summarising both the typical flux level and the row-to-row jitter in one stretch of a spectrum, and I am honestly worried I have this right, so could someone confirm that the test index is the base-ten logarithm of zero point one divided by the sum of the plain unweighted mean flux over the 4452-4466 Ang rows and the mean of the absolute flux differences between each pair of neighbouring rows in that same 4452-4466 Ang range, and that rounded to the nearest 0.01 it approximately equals -2.27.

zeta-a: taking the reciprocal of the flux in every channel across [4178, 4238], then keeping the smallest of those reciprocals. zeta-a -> 0.056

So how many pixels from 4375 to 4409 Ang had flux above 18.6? 17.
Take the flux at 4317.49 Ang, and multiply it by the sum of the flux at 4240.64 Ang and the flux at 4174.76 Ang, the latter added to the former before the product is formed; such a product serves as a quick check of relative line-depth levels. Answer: 748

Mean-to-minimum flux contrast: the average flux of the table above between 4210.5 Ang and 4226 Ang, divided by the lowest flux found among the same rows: 1.03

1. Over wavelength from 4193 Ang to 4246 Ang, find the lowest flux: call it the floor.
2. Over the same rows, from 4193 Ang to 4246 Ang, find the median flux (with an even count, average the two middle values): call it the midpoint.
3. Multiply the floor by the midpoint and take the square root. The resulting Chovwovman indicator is 12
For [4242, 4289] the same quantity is 13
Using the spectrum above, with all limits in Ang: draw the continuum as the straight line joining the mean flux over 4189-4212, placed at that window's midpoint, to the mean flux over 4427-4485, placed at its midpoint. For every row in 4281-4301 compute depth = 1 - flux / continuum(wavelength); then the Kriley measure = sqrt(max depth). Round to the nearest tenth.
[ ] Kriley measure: 0.3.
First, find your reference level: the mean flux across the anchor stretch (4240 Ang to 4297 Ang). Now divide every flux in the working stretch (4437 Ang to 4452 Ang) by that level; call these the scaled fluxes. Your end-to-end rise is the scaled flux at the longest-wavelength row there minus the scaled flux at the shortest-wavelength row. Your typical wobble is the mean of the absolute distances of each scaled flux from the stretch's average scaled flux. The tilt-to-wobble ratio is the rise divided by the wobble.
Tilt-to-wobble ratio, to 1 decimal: -2.6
